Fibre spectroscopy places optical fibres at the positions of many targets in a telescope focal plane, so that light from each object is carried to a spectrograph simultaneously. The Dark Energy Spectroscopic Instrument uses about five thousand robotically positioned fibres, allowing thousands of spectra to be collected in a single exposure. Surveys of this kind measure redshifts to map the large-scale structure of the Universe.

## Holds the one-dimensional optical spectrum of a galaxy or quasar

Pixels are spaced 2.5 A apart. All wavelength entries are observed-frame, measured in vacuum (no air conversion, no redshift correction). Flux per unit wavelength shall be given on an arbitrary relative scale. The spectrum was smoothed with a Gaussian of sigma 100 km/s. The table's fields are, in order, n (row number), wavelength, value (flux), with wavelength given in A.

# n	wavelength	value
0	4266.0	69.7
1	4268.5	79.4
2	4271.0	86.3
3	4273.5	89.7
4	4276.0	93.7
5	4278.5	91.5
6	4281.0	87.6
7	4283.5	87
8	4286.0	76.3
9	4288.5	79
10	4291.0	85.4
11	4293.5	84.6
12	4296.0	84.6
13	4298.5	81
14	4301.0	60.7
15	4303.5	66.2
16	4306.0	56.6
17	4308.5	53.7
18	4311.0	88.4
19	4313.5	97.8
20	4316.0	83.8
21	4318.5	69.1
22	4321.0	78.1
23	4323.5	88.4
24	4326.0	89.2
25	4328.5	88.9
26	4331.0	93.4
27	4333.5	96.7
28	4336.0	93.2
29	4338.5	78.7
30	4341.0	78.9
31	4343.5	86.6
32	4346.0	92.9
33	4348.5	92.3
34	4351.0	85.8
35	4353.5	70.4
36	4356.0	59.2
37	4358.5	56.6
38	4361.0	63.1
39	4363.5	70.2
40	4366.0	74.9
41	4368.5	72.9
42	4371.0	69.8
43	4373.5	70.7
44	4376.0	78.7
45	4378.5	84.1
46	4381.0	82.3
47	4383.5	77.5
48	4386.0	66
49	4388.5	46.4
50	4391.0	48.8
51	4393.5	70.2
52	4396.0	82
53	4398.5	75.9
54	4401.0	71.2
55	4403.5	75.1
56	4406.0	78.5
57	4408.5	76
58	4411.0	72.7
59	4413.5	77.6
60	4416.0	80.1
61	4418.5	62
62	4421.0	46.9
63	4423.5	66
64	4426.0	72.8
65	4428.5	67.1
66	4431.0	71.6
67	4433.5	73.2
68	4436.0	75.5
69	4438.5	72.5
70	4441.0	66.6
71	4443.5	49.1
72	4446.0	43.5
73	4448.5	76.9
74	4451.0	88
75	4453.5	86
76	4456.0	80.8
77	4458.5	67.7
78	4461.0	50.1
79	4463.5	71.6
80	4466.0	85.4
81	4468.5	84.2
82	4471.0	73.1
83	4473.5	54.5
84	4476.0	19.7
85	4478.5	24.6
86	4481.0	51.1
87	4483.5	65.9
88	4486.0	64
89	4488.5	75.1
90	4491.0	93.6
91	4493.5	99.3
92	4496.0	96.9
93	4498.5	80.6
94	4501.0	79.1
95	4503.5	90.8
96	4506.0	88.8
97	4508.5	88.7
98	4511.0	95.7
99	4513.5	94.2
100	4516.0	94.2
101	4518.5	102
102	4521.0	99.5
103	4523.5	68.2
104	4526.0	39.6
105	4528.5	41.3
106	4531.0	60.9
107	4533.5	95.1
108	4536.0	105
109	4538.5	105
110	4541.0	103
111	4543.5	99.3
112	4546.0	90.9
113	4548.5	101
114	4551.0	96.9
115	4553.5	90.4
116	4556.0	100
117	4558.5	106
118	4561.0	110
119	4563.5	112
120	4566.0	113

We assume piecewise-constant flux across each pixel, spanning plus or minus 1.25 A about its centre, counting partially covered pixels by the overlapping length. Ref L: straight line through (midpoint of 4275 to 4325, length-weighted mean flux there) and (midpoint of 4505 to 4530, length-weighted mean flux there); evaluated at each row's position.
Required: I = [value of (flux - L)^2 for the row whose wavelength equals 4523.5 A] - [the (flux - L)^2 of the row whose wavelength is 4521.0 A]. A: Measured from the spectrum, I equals -180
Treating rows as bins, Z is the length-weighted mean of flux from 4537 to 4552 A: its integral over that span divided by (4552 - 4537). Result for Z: 99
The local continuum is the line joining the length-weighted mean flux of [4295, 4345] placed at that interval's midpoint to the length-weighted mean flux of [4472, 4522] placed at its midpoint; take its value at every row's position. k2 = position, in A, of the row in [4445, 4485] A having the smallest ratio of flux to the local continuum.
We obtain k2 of 4476.0 A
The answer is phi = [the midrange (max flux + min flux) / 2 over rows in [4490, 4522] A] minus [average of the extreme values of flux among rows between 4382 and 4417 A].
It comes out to 26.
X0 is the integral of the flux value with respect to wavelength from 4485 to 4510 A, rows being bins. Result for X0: 2150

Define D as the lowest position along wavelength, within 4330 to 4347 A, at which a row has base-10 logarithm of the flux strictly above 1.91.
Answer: 4331.0 A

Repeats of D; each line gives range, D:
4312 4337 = 4313.5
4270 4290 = 4271.0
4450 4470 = 4451.0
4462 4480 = 4466.0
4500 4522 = 4503.5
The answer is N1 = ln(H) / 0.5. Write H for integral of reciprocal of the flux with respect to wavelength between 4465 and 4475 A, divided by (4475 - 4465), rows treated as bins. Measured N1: -8.42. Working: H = 0.0149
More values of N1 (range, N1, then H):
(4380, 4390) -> -8.31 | 0.0156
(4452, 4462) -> -8.47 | 0.0145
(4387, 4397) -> -8.13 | 0.0172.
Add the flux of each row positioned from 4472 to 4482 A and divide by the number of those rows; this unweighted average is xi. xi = 37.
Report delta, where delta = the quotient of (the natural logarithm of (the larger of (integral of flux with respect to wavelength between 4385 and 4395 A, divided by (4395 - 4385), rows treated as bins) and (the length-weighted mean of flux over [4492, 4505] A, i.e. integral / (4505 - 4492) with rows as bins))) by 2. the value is 2.25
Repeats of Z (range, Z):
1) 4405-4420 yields 74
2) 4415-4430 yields 66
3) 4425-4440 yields 72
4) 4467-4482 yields 52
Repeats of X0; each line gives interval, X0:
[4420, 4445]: 1652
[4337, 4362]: 1919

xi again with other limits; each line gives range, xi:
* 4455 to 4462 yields 66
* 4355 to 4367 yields 65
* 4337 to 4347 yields 84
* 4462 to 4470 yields 80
